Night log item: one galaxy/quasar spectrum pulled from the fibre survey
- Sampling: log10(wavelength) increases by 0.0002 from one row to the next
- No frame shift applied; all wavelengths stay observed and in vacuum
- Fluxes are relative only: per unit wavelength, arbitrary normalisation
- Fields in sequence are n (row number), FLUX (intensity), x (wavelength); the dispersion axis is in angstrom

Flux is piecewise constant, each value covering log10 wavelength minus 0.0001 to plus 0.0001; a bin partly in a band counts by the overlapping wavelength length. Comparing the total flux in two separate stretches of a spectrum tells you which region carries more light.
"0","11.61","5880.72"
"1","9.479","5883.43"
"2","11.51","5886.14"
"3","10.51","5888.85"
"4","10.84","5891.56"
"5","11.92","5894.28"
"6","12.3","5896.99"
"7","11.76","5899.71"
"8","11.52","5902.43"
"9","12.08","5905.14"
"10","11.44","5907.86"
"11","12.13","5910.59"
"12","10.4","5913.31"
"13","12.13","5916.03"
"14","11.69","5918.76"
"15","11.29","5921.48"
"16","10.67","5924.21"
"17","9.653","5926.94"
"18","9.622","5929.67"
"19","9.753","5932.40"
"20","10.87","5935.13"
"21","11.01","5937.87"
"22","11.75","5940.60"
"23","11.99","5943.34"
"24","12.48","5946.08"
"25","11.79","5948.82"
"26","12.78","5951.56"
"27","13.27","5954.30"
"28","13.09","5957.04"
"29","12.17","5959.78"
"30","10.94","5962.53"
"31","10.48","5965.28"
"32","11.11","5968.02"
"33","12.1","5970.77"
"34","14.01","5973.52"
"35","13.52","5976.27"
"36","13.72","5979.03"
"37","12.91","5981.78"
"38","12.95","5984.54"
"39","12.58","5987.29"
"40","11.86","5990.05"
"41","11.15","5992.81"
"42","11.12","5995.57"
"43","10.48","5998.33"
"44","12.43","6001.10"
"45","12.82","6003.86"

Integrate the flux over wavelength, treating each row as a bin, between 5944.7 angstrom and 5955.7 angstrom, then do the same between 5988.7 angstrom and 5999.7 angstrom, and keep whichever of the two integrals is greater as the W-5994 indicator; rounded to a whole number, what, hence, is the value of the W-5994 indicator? 138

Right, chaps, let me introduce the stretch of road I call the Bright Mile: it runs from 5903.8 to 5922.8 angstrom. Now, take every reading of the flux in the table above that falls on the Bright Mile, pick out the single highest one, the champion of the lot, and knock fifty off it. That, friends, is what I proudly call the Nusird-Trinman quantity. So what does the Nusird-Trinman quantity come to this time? -37.9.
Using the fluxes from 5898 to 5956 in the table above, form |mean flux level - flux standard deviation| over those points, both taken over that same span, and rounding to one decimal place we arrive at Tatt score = 10.5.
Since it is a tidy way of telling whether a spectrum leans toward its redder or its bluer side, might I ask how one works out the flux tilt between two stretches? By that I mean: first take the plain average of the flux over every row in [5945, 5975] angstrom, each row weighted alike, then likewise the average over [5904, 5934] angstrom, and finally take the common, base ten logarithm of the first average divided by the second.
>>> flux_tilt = 0.046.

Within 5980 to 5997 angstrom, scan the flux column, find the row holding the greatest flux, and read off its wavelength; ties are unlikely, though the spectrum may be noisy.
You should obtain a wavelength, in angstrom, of 5984.54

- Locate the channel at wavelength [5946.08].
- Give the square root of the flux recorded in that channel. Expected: 3.53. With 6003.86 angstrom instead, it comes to 3.58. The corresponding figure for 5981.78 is 3.59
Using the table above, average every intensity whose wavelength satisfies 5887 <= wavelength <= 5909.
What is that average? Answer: 11.55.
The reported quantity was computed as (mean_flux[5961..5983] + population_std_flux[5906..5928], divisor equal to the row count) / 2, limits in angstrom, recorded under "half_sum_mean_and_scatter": 6.58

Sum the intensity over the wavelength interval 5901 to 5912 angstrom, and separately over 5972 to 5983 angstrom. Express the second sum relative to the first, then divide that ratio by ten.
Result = 0.115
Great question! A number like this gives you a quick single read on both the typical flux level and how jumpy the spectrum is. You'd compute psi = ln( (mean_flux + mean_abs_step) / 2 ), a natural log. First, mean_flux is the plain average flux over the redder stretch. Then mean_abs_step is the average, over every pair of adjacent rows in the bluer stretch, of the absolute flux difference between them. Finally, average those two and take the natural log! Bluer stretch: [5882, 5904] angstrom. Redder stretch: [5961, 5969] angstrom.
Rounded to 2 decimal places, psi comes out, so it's 1.76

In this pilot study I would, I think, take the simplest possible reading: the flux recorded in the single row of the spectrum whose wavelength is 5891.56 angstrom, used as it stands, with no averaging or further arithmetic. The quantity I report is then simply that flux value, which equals 10.84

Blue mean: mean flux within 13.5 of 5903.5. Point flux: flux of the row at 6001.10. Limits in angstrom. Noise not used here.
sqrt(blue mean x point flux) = 12.0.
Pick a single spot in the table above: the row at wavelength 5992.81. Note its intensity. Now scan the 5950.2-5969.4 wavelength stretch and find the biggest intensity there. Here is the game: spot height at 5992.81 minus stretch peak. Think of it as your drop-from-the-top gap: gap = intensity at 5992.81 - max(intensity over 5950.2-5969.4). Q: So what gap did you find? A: -2.1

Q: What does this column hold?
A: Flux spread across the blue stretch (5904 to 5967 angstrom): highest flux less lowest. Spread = 3.65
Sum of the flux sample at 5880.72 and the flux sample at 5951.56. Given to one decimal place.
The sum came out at 24.4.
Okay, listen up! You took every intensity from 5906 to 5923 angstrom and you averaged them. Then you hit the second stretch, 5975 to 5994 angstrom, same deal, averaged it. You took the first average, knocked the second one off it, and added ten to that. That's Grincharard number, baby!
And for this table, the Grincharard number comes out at 8.8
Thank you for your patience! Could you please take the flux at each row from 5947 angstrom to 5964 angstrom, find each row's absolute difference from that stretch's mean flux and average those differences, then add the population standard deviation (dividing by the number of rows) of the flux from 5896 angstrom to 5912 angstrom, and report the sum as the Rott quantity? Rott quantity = 1.0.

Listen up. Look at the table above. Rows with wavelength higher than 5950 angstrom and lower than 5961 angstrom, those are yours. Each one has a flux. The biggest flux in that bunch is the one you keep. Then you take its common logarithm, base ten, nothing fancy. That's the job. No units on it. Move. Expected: 1.12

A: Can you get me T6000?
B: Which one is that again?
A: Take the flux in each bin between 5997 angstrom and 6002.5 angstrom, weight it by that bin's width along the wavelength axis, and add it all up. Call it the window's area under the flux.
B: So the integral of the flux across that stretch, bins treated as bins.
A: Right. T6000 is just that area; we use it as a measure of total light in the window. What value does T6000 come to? 63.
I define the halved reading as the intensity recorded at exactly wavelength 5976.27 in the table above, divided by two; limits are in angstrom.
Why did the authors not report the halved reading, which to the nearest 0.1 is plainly 6.8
